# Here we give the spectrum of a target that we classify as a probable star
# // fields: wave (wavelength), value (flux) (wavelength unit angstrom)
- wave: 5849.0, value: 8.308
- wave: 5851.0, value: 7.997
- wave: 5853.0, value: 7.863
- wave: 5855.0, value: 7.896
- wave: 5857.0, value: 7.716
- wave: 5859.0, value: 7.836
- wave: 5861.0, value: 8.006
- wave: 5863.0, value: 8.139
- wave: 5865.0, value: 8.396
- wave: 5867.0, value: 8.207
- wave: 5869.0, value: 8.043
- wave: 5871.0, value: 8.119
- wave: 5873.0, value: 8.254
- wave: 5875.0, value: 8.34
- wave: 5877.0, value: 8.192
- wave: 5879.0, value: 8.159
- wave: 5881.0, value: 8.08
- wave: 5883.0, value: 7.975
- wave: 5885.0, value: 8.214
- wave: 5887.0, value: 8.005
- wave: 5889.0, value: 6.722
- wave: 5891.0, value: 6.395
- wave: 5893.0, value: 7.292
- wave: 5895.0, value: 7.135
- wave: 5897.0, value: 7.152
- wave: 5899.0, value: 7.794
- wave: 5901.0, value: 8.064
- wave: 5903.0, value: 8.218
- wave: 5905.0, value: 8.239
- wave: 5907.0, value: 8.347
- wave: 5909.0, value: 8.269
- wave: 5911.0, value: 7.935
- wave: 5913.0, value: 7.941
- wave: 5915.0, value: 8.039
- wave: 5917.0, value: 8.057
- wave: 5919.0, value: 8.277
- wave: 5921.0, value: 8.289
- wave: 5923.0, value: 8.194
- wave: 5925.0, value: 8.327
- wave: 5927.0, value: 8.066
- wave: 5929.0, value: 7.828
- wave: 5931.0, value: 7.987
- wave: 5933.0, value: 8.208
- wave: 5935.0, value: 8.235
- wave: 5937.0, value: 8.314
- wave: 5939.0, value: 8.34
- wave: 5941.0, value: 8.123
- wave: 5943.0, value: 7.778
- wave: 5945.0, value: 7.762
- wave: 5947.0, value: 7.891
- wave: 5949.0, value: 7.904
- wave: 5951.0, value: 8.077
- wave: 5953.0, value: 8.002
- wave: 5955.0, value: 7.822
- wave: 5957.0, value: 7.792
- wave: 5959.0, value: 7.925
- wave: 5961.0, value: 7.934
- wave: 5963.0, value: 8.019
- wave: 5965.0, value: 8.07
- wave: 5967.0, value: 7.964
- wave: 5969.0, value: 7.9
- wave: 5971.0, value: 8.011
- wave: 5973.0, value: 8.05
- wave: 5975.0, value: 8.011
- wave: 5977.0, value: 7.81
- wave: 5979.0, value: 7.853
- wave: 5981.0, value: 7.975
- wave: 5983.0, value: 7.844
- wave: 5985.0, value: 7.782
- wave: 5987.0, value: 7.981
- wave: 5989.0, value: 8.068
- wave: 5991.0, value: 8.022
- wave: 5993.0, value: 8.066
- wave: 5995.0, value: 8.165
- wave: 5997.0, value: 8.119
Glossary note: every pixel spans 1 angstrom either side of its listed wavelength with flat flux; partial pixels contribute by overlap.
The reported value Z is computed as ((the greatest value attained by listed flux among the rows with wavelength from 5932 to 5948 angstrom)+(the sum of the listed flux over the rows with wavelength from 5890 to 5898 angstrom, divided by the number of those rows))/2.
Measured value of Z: 7.67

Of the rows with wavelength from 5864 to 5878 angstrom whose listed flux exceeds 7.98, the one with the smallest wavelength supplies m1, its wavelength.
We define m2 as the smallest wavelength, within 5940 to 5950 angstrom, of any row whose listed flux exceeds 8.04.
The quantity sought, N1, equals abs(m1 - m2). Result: 76 angstrom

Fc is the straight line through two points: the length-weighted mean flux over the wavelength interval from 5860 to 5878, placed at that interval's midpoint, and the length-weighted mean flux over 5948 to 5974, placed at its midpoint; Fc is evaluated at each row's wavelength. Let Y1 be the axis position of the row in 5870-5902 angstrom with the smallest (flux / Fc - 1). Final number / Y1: 5891.0 angstrom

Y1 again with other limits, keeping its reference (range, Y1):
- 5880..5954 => 5891.0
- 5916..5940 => 5929.0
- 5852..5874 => 5857.0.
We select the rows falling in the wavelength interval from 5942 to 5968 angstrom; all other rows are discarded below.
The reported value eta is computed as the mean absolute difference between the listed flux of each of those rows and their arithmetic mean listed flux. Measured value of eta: 0.09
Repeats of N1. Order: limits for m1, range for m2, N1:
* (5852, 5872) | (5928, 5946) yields 72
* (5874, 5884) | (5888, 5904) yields 26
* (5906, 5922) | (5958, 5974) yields 58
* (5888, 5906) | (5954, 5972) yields 64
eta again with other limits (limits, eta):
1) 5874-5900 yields 0.55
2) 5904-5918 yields 0.14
